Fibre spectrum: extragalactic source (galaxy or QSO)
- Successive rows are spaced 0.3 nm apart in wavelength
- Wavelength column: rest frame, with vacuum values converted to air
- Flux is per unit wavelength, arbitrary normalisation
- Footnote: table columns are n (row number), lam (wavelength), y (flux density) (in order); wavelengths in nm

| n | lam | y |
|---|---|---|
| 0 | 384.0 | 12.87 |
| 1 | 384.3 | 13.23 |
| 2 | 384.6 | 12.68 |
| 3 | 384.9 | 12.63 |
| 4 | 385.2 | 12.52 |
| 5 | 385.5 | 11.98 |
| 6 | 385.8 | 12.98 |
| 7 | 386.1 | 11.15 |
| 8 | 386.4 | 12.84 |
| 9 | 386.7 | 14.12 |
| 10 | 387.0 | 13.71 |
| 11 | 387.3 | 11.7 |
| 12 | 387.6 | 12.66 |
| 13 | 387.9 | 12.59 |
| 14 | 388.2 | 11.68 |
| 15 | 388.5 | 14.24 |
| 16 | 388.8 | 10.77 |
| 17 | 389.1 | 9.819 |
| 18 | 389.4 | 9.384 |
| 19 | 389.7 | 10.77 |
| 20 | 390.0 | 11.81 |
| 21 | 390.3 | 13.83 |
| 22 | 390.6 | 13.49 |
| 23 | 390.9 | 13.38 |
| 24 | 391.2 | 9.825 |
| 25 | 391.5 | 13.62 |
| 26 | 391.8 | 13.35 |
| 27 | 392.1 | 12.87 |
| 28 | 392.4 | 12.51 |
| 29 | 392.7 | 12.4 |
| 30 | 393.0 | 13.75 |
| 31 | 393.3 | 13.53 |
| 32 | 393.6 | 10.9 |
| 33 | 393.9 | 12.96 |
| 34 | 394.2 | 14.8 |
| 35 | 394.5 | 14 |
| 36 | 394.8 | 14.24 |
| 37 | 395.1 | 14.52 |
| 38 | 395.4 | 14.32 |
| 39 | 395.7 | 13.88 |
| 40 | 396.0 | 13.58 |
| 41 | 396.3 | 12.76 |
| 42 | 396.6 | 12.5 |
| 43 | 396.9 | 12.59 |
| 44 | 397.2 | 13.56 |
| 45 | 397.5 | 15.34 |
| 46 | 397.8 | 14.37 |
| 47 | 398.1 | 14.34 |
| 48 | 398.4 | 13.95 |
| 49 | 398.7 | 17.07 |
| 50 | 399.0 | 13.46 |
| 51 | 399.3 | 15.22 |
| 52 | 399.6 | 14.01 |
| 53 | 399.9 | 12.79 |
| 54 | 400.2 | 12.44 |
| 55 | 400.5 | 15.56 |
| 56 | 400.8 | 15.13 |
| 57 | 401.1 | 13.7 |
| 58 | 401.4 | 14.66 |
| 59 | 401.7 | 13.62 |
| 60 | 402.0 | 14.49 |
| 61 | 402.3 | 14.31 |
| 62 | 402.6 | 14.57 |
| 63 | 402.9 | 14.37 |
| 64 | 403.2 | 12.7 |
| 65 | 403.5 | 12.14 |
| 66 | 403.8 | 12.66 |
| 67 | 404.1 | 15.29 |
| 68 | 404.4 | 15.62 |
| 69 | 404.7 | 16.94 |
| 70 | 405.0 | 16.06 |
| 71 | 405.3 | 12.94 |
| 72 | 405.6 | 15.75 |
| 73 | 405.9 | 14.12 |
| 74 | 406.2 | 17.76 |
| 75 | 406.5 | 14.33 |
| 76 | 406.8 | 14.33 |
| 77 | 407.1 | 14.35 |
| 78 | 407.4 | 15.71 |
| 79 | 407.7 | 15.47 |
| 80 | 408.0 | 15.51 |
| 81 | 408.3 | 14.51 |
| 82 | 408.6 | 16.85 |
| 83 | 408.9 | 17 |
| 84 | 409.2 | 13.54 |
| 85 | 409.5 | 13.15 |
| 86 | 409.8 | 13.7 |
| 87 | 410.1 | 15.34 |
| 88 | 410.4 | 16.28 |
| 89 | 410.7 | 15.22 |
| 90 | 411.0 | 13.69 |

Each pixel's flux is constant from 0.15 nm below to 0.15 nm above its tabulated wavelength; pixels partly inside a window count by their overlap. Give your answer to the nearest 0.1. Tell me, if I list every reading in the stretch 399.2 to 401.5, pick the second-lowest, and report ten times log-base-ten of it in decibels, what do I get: 11.1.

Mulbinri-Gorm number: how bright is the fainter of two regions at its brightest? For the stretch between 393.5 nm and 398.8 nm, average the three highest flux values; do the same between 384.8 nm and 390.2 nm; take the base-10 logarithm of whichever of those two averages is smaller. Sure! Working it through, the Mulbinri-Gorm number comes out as 1.15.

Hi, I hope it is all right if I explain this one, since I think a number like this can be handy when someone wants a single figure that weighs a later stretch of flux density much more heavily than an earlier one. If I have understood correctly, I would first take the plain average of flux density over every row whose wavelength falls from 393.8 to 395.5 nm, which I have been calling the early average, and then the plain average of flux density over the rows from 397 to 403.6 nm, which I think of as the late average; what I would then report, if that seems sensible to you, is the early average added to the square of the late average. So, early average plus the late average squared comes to 215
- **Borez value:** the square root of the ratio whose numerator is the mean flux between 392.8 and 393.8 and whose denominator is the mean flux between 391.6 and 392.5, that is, 0.99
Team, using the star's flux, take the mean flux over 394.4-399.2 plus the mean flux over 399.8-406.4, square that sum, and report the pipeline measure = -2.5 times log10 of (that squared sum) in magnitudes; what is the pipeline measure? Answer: -7.27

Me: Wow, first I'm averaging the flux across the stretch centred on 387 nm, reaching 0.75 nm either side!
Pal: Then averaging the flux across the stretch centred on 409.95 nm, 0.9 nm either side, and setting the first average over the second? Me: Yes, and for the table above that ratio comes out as 0.89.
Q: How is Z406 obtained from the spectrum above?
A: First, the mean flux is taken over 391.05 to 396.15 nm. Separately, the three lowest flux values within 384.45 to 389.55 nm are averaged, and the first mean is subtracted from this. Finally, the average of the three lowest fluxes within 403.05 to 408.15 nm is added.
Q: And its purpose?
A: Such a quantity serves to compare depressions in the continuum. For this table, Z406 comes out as 9.25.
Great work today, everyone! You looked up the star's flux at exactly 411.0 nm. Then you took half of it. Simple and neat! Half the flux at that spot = 6.8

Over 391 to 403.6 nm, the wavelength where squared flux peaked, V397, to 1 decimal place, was 398.7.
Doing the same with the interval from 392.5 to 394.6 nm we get 394.2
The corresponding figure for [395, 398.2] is 397.5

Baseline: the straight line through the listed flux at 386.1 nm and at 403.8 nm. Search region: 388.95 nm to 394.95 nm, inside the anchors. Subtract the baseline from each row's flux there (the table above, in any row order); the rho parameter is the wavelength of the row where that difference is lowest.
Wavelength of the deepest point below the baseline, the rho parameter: 389.4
